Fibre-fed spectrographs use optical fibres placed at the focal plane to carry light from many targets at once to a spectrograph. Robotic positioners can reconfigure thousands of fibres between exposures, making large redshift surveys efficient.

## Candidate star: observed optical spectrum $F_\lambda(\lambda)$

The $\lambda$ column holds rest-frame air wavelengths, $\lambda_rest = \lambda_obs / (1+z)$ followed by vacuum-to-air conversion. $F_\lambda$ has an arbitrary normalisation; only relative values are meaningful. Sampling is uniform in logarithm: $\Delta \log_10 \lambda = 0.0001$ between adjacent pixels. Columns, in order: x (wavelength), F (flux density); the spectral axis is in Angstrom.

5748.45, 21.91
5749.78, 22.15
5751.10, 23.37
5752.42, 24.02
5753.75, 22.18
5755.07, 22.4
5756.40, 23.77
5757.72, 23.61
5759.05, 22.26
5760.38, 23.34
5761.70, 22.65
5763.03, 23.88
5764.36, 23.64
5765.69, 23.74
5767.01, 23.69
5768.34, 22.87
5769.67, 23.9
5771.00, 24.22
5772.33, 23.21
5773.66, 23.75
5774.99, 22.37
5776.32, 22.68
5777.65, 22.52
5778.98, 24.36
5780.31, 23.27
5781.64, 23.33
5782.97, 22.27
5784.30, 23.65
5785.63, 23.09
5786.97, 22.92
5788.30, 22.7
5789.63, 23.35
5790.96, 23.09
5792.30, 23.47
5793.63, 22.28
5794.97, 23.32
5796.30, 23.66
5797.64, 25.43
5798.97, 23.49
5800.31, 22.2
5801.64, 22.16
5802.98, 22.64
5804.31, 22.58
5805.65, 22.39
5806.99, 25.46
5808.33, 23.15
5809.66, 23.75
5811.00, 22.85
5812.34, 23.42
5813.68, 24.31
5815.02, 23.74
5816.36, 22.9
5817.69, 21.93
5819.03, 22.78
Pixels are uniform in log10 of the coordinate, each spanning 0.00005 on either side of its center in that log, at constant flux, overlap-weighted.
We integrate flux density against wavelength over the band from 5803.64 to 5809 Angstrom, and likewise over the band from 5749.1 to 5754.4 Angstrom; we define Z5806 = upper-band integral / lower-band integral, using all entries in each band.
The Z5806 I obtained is 1.03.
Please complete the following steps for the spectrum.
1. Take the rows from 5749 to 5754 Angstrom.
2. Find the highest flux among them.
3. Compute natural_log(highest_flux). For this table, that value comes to 3.18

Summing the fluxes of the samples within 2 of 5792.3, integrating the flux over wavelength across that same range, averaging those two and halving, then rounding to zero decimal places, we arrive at 40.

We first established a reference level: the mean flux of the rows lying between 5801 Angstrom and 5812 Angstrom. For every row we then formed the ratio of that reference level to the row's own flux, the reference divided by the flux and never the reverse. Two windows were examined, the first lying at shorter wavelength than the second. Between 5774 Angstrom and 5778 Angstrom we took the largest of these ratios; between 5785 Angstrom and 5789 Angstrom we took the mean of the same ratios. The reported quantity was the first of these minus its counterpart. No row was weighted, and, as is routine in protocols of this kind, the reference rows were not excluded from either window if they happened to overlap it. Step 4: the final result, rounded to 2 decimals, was 0.02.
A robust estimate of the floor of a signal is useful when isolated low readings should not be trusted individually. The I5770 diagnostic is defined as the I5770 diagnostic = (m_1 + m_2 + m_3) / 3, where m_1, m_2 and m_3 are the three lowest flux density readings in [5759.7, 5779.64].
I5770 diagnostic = 22.51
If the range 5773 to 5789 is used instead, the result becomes 22.39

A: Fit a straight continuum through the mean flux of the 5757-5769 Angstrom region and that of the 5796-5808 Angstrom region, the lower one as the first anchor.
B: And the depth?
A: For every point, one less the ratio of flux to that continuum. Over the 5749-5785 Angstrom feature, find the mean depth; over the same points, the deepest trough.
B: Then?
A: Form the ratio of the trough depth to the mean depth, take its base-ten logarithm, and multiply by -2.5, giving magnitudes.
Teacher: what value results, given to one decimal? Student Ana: -2.9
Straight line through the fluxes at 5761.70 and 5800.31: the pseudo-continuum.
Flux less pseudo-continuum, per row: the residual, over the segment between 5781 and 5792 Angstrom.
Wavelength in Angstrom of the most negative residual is 5782.97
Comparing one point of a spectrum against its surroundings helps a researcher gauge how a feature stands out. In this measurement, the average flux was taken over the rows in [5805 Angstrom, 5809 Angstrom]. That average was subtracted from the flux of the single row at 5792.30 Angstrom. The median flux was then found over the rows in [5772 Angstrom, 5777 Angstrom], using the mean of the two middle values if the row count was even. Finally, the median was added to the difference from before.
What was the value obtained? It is 22.7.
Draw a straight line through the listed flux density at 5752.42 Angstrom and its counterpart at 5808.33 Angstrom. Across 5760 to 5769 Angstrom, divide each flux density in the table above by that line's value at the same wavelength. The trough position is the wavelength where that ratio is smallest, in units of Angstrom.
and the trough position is 5761.70 Angstrom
